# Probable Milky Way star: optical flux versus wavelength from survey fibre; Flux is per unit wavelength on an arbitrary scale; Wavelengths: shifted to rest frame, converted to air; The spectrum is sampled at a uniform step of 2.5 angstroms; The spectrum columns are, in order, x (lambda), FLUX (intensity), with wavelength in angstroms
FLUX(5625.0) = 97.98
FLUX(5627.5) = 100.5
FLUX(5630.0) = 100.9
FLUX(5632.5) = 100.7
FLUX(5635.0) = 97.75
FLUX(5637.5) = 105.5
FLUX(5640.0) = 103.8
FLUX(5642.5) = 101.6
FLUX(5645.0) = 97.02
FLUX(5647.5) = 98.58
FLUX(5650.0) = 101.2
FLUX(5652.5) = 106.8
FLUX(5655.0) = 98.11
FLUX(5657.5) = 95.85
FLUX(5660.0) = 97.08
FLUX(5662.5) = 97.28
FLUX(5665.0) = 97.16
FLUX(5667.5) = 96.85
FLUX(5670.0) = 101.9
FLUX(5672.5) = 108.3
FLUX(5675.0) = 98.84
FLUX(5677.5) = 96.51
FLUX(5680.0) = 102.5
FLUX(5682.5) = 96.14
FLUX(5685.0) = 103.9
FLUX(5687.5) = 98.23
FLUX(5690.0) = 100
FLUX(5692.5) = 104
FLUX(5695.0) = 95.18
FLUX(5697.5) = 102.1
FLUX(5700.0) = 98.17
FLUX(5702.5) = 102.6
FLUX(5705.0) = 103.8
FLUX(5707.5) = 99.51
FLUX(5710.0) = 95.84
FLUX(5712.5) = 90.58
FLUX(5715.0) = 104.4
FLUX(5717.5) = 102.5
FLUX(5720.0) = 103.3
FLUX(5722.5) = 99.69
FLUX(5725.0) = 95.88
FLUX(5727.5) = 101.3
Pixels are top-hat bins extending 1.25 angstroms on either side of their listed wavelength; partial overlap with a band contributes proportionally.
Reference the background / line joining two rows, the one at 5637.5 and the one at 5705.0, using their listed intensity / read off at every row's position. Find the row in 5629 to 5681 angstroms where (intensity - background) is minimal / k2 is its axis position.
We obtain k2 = 5657.5 angstroms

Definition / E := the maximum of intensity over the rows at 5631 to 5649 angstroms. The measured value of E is 105.5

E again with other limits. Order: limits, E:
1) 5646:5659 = 106.8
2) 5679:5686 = 103.9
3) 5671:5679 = 108.3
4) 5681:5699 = 104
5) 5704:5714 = 103.8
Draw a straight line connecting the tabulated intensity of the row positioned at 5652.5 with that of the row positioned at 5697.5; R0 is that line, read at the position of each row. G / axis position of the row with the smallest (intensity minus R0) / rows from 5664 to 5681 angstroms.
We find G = 5667.5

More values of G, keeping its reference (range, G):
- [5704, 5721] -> 5712.5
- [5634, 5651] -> 5635.0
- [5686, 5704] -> 5695.0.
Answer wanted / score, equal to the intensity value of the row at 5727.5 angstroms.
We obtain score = 101.3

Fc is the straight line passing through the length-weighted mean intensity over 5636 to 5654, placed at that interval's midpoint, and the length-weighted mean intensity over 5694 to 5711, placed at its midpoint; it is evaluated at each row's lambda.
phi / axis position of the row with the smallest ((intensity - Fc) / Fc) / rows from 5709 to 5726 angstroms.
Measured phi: 5712.5 angstroms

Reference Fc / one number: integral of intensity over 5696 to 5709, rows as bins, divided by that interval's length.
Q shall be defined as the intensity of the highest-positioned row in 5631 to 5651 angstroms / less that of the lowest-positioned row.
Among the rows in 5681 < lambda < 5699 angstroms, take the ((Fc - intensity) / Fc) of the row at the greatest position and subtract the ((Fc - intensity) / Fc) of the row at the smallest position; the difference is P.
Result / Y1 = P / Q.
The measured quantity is -0.118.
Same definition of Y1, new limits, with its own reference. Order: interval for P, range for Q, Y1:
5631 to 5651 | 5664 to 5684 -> 0.005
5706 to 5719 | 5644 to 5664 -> -0.114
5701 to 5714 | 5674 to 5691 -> 0.103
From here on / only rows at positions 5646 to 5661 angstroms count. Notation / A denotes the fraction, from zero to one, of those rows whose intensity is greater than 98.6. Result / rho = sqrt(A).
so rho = 0.58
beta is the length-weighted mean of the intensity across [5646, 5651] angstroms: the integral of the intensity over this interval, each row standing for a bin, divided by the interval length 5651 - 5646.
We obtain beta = 100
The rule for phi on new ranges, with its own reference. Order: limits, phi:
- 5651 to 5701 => 5657.5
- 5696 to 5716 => 5712.5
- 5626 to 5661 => 5657.5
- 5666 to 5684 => 5682.5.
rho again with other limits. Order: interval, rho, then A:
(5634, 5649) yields 0.71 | 0.50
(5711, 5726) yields 0.82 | 0.67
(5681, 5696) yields 0.71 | 0.50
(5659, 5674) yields 0.58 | 0.33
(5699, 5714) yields 0.71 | 0.50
